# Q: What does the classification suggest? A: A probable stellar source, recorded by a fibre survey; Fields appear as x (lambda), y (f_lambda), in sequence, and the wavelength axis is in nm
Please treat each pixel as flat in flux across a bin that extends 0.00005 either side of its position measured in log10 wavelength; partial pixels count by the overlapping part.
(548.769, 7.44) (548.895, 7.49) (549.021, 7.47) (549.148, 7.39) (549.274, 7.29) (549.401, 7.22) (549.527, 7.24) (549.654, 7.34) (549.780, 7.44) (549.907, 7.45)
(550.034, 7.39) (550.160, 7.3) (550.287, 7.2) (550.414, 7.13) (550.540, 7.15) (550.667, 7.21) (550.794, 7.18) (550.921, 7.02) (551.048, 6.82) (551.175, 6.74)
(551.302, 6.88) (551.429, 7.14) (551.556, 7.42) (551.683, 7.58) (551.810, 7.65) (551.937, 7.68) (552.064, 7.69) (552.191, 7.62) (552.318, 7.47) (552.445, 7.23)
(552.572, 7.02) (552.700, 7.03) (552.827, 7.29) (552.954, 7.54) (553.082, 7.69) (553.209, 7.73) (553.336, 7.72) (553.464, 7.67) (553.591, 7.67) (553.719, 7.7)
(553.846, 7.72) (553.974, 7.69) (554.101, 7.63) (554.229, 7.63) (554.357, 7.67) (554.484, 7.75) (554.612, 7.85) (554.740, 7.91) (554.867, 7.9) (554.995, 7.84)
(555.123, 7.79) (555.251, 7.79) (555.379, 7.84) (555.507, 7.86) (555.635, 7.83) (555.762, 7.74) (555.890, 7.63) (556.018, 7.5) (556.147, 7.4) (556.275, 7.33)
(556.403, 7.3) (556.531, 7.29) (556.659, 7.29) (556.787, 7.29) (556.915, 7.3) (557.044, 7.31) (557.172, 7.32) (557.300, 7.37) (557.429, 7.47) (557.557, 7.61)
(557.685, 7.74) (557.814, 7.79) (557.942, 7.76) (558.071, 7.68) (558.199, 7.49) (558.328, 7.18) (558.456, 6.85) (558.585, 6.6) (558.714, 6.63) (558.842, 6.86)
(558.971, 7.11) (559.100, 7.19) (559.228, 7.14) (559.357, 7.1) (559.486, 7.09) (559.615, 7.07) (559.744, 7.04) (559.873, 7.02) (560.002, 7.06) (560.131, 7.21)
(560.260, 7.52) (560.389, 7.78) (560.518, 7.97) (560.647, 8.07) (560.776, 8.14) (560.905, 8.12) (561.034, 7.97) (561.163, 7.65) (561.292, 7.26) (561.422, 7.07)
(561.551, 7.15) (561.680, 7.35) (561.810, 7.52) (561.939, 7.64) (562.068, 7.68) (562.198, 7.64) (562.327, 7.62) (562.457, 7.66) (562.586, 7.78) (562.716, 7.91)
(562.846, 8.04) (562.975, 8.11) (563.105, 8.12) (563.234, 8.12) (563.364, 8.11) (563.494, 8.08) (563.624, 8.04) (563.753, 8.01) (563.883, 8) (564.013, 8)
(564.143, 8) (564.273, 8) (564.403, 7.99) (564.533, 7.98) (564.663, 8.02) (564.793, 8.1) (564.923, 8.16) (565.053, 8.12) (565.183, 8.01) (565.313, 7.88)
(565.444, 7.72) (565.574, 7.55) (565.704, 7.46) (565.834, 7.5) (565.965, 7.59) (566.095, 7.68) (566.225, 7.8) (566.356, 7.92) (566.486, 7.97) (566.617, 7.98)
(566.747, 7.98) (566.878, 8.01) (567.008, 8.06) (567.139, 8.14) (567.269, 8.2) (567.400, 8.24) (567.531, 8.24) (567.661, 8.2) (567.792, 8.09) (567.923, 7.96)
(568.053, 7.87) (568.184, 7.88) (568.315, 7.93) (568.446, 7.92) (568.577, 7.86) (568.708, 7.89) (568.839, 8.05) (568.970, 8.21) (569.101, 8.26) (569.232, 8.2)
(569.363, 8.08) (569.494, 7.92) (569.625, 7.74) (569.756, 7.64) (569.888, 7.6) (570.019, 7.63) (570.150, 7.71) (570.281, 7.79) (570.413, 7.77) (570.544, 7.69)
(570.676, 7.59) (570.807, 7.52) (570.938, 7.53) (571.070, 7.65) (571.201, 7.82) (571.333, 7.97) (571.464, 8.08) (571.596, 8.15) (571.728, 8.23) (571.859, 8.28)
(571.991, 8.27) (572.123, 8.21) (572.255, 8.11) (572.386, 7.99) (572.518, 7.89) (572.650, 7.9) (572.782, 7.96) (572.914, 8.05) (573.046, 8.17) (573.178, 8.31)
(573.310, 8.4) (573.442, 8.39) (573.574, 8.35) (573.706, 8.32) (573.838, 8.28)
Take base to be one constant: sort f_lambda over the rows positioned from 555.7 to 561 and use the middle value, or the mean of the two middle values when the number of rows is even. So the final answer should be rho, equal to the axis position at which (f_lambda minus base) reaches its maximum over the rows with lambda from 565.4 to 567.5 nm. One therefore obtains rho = 567.400 nm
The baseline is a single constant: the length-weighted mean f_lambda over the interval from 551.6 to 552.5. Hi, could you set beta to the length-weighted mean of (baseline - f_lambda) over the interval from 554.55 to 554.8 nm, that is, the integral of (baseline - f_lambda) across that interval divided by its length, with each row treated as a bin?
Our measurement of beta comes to -0.31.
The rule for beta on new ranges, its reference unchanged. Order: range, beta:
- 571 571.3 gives -0.19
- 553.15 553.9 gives -0.14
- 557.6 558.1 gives -0.18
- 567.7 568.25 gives -0.40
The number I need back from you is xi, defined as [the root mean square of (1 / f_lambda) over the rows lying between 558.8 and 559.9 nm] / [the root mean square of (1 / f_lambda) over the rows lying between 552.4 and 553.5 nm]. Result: 1.05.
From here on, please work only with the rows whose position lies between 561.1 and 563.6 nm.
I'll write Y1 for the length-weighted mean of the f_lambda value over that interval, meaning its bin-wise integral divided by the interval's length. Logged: 7.7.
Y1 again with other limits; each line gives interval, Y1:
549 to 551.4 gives 7.2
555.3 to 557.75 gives 7.5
